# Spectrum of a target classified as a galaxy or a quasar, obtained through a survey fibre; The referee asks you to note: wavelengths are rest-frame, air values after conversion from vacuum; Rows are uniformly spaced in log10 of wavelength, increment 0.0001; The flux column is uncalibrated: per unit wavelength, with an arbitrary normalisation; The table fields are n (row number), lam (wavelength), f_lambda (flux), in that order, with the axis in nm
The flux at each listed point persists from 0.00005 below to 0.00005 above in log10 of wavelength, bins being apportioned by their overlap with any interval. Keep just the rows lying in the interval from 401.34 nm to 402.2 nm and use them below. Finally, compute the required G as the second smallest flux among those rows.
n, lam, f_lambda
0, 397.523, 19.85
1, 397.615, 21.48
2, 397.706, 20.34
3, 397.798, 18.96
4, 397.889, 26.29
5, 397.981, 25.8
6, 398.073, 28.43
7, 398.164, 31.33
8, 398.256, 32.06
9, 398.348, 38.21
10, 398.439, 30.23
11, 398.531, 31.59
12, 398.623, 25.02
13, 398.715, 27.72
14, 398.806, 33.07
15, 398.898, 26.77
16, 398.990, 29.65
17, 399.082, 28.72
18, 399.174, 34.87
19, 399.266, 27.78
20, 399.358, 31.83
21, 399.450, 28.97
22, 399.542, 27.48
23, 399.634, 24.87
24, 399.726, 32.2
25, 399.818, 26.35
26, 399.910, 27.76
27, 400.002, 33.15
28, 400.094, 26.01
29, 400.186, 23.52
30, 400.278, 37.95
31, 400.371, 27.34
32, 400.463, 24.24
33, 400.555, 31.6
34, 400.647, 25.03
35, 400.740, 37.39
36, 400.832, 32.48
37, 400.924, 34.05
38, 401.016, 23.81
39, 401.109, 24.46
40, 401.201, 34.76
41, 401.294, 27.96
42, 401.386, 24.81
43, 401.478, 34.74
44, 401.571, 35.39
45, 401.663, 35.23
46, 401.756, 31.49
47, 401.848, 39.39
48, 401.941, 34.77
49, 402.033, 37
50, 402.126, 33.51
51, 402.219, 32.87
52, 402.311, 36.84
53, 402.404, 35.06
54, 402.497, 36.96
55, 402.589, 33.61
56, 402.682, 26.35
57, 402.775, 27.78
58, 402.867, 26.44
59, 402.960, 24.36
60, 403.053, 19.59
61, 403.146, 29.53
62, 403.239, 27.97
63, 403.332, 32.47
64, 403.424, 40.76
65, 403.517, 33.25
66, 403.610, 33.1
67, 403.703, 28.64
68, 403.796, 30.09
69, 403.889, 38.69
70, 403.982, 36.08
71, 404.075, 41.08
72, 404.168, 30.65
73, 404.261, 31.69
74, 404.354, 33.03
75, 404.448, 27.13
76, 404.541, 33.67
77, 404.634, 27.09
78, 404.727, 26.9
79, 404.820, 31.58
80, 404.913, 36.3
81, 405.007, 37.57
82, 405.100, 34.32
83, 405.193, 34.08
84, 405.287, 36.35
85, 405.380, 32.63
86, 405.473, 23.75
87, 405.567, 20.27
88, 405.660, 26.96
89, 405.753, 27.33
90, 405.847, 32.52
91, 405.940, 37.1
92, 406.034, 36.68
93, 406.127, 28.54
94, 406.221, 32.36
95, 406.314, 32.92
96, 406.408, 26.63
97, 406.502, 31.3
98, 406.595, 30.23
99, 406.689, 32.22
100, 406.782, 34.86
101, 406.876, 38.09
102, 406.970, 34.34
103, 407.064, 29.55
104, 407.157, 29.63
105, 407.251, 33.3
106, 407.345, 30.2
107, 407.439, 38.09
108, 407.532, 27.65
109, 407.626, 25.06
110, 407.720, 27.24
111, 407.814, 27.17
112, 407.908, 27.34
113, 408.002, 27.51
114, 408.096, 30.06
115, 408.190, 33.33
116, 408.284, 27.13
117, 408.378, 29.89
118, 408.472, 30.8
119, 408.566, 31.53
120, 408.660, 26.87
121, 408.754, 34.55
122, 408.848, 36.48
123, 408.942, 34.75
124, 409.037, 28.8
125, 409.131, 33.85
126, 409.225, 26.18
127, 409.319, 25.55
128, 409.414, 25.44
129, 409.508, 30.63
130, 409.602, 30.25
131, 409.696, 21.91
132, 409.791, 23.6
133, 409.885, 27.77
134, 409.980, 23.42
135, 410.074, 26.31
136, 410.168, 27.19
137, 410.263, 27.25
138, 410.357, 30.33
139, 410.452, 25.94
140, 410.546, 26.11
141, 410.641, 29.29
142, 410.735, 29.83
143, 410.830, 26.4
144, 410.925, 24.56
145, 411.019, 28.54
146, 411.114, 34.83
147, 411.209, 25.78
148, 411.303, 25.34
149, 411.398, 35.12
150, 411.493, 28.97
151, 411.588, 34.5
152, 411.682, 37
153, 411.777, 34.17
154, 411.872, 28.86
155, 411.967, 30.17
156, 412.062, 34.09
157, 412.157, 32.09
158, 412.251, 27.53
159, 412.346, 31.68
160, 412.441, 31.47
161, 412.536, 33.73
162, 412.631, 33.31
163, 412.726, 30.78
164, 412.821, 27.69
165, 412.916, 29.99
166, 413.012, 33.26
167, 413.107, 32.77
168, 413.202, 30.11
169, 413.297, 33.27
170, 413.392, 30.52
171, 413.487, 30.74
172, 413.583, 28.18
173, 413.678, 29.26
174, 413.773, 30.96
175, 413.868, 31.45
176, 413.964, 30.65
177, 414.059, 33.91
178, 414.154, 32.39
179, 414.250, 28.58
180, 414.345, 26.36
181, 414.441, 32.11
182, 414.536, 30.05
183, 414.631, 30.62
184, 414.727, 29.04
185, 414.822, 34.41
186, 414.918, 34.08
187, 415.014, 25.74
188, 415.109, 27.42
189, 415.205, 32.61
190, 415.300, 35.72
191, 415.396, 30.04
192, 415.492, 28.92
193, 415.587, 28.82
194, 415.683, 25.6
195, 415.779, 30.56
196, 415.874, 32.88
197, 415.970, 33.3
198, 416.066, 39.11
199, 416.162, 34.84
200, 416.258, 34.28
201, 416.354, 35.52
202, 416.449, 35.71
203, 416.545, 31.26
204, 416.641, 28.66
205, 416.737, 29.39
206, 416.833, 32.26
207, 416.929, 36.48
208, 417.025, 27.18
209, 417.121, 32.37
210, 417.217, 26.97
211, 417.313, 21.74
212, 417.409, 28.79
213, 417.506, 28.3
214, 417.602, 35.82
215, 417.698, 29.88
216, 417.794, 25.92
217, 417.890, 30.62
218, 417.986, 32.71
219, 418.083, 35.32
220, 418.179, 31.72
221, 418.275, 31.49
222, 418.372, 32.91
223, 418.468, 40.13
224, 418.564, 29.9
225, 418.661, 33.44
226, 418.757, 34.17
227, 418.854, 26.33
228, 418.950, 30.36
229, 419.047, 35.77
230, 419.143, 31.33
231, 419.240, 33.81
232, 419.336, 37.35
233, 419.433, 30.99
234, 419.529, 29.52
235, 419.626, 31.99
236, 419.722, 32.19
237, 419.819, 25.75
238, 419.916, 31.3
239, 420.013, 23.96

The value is 31.49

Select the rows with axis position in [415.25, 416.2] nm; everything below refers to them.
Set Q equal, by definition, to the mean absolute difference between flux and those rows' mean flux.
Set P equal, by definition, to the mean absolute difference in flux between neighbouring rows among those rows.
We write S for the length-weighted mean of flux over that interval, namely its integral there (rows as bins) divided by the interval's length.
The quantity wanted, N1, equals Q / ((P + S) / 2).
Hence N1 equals 0.18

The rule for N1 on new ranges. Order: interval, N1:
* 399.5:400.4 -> 0.20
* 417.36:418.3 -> 0.14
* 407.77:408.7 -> 0.12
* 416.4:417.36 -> 0.20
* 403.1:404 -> 0.18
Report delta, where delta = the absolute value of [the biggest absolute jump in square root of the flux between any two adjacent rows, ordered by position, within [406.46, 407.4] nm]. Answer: 0.42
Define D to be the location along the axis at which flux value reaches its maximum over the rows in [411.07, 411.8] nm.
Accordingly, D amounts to 411.682 nm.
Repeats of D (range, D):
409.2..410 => 409.508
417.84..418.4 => 418.083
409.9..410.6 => 410.357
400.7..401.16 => 400.740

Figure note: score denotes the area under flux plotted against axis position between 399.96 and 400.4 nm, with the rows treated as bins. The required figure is 13.0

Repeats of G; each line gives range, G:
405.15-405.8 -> 23.75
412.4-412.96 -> 29.99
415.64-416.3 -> 30.56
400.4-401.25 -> 24.24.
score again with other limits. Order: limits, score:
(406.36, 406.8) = 13.6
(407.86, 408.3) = 12.8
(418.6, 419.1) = 16.0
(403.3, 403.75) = 15.2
